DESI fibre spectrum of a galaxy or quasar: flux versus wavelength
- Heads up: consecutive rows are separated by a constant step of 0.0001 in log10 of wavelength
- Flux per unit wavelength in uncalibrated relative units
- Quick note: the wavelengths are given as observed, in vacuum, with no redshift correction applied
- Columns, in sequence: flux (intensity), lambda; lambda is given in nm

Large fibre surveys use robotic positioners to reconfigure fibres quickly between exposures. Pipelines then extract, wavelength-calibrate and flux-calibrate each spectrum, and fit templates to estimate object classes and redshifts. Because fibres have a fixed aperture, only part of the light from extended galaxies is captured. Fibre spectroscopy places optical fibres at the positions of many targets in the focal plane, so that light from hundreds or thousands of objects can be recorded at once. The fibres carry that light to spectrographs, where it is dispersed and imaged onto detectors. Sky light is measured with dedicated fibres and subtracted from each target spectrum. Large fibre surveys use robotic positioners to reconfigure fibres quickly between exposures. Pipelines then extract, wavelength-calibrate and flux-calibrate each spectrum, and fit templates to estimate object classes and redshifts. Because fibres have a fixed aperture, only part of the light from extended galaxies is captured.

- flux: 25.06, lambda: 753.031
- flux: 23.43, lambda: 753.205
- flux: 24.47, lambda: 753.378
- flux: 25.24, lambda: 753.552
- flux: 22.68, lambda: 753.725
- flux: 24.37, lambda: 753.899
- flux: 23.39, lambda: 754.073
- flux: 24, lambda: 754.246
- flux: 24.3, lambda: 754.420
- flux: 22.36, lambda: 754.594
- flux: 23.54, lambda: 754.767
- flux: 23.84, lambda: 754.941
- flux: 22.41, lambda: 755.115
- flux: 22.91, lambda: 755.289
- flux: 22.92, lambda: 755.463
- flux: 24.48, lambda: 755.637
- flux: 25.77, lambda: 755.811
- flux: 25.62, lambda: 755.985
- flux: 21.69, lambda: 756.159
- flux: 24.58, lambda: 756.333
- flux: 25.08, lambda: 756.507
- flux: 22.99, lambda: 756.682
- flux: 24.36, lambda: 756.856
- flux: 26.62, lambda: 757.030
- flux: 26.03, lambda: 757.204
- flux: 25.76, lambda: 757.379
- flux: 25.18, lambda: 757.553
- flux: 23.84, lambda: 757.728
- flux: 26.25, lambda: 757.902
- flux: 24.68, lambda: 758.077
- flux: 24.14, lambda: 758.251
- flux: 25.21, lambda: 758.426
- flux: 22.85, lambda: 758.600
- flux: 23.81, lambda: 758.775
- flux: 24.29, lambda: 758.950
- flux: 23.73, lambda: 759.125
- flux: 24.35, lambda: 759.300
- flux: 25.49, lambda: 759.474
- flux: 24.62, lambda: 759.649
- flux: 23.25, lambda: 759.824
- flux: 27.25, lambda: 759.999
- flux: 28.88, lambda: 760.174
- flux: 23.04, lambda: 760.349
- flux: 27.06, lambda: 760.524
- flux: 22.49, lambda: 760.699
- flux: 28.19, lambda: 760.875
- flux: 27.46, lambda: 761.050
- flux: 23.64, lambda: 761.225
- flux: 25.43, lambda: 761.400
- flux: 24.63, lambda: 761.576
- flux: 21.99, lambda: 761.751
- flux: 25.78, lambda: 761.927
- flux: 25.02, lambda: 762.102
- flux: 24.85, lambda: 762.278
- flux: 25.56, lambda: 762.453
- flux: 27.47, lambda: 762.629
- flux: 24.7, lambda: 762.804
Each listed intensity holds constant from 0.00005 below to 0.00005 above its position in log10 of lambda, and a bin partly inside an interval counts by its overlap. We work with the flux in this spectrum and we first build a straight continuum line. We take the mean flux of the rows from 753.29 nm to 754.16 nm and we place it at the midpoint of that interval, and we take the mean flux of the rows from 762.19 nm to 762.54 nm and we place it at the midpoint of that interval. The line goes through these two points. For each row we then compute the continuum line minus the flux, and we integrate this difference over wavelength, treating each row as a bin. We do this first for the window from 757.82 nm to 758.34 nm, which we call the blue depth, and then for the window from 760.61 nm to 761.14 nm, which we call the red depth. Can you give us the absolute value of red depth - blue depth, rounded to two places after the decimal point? 0.34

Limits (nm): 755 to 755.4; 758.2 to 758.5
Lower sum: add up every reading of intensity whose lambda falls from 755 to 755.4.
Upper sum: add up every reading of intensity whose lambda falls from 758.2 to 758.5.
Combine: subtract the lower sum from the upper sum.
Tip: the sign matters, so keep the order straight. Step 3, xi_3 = 4.0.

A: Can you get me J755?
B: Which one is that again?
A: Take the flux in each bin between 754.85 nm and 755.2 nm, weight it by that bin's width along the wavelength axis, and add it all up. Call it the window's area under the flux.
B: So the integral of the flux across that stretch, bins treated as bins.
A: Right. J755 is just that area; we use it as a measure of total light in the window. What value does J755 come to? 8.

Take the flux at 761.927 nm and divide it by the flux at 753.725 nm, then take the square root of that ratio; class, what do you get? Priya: 1.07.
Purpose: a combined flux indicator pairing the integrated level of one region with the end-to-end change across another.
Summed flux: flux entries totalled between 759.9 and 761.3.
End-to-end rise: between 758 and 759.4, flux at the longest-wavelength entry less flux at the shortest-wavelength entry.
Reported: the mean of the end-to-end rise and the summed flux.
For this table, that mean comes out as 104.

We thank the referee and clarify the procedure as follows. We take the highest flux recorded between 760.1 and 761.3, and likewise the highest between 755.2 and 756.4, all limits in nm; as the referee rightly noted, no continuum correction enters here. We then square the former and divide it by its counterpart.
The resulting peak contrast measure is 32.4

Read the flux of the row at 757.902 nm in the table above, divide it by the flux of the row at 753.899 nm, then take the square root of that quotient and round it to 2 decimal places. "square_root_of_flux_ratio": 1.04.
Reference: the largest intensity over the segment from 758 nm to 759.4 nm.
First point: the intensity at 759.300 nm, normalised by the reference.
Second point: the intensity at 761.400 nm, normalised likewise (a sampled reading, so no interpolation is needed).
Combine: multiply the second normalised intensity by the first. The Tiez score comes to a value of 0.97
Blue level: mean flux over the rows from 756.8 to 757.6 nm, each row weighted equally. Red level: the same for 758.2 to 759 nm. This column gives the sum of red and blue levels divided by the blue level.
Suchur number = 1.94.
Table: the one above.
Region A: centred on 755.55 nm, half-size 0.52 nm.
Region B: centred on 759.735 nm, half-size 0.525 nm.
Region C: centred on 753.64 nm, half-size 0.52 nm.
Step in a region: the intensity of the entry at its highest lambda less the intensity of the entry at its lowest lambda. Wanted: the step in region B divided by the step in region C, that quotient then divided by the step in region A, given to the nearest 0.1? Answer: -35.3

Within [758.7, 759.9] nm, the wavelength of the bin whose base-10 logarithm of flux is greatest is 759.474 nm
